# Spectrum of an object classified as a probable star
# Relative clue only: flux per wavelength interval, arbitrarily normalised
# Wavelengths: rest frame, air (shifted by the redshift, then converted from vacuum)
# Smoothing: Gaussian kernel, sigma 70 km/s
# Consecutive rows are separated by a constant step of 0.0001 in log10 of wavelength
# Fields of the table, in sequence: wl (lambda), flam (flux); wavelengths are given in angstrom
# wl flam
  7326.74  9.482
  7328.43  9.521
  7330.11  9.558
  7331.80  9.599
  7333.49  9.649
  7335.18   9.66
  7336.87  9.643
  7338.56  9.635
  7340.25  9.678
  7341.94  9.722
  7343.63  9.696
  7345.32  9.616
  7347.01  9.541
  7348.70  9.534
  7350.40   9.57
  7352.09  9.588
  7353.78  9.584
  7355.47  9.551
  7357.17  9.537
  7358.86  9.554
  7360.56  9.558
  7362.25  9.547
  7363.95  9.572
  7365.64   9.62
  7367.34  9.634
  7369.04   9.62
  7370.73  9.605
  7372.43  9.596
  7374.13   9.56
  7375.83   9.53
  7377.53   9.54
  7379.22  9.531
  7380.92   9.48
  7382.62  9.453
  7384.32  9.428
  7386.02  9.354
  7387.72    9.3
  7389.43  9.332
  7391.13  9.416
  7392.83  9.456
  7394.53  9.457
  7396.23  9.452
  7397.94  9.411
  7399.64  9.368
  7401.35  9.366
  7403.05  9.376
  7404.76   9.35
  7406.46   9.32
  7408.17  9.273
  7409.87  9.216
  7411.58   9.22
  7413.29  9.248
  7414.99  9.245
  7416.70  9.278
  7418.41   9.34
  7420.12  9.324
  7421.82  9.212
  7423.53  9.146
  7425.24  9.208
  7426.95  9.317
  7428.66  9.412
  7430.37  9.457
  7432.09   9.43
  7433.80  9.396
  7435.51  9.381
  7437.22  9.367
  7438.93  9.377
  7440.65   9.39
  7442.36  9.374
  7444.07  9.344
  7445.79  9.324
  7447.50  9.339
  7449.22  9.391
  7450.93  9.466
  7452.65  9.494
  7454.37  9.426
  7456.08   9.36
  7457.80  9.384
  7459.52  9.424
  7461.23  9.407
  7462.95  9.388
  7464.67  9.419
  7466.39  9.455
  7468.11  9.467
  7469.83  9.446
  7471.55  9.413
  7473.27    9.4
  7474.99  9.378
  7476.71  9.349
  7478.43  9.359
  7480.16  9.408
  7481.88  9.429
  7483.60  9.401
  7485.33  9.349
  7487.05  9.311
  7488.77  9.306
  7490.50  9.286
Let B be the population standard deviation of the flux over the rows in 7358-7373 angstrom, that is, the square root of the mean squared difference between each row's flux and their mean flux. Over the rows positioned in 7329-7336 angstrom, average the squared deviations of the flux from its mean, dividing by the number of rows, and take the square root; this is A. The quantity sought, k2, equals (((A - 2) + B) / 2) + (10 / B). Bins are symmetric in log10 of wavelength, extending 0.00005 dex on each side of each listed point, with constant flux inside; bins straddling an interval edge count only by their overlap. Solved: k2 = 325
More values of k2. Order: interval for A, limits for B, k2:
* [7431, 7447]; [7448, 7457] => 205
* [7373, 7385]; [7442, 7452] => 211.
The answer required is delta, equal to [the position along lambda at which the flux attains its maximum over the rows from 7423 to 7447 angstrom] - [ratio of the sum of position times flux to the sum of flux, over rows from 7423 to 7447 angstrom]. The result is -4.3 angstrom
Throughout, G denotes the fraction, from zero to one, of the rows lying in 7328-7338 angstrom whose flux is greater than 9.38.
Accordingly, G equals 1.00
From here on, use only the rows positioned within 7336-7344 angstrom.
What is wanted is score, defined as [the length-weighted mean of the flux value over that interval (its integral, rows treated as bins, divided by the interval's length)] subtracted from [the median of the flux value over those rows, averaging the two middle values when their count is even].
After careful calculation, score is 0.005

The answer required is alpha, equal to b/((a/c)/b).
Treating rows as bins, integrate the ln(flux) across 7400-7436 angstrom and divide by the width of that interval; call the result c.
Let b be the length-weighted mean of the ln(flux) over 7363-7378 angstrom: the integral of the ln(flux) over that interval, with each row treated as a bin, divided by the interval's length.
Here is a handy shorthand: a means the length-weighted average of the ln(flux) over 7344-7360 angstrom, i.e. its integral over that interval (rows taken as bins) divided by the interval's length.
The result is 5.04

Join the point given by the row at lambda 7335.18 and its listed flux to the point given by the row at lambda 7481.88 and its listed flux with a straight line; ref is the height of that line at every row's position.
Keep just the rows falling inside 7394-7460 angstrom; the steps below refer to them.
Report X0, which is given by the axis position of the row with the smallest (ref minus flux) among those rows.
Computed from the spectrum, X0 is 7452.65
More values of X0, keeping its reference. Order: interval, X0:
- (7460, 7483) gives 7468.11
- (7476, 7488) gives 7481.88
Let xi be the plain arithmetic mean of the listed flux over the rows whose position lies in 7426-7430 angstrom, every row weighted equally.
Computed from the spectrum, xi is 9.36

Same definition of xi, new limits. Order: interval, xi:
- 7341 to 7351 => 9.61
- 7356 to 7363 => 9.55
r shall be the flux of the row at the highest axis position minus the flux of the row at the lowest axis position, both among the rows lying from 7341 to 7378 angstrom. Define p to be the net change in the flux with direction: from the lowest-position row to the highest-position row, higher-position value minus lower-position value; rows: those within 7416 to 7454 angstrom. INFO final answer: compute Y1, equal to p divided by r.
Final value -1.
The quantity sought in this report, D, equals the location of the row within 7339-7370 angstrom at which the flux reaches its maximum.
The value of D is 7341.94 angstrom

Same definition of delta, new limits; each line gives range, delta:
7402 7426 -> -11.1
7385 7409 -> -2.5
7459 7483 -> -2.6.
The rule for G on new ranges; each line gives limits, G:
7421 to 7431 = 0.33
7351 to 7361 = 1.00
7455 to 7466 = 0.83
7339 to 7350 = 1.00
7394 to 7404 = 0.50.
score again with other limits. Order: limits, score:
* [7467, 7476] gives -0.010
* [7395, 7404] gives -0.013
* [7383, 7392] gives -0.013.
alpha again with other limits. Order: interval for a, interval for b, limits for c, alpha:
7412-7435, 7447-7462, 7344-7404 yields 5.07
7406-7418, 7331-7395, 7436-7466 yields 5.13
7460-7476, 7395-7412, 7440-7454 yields 4.98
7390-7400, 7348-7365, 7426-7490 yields 5.09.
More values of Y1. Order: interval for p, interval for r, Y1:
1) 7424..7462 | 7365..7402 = -1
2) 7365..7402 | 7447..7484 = -4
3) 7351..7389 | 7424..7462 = -1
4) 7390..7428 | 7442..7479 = 7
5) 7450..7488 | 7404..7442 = -4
